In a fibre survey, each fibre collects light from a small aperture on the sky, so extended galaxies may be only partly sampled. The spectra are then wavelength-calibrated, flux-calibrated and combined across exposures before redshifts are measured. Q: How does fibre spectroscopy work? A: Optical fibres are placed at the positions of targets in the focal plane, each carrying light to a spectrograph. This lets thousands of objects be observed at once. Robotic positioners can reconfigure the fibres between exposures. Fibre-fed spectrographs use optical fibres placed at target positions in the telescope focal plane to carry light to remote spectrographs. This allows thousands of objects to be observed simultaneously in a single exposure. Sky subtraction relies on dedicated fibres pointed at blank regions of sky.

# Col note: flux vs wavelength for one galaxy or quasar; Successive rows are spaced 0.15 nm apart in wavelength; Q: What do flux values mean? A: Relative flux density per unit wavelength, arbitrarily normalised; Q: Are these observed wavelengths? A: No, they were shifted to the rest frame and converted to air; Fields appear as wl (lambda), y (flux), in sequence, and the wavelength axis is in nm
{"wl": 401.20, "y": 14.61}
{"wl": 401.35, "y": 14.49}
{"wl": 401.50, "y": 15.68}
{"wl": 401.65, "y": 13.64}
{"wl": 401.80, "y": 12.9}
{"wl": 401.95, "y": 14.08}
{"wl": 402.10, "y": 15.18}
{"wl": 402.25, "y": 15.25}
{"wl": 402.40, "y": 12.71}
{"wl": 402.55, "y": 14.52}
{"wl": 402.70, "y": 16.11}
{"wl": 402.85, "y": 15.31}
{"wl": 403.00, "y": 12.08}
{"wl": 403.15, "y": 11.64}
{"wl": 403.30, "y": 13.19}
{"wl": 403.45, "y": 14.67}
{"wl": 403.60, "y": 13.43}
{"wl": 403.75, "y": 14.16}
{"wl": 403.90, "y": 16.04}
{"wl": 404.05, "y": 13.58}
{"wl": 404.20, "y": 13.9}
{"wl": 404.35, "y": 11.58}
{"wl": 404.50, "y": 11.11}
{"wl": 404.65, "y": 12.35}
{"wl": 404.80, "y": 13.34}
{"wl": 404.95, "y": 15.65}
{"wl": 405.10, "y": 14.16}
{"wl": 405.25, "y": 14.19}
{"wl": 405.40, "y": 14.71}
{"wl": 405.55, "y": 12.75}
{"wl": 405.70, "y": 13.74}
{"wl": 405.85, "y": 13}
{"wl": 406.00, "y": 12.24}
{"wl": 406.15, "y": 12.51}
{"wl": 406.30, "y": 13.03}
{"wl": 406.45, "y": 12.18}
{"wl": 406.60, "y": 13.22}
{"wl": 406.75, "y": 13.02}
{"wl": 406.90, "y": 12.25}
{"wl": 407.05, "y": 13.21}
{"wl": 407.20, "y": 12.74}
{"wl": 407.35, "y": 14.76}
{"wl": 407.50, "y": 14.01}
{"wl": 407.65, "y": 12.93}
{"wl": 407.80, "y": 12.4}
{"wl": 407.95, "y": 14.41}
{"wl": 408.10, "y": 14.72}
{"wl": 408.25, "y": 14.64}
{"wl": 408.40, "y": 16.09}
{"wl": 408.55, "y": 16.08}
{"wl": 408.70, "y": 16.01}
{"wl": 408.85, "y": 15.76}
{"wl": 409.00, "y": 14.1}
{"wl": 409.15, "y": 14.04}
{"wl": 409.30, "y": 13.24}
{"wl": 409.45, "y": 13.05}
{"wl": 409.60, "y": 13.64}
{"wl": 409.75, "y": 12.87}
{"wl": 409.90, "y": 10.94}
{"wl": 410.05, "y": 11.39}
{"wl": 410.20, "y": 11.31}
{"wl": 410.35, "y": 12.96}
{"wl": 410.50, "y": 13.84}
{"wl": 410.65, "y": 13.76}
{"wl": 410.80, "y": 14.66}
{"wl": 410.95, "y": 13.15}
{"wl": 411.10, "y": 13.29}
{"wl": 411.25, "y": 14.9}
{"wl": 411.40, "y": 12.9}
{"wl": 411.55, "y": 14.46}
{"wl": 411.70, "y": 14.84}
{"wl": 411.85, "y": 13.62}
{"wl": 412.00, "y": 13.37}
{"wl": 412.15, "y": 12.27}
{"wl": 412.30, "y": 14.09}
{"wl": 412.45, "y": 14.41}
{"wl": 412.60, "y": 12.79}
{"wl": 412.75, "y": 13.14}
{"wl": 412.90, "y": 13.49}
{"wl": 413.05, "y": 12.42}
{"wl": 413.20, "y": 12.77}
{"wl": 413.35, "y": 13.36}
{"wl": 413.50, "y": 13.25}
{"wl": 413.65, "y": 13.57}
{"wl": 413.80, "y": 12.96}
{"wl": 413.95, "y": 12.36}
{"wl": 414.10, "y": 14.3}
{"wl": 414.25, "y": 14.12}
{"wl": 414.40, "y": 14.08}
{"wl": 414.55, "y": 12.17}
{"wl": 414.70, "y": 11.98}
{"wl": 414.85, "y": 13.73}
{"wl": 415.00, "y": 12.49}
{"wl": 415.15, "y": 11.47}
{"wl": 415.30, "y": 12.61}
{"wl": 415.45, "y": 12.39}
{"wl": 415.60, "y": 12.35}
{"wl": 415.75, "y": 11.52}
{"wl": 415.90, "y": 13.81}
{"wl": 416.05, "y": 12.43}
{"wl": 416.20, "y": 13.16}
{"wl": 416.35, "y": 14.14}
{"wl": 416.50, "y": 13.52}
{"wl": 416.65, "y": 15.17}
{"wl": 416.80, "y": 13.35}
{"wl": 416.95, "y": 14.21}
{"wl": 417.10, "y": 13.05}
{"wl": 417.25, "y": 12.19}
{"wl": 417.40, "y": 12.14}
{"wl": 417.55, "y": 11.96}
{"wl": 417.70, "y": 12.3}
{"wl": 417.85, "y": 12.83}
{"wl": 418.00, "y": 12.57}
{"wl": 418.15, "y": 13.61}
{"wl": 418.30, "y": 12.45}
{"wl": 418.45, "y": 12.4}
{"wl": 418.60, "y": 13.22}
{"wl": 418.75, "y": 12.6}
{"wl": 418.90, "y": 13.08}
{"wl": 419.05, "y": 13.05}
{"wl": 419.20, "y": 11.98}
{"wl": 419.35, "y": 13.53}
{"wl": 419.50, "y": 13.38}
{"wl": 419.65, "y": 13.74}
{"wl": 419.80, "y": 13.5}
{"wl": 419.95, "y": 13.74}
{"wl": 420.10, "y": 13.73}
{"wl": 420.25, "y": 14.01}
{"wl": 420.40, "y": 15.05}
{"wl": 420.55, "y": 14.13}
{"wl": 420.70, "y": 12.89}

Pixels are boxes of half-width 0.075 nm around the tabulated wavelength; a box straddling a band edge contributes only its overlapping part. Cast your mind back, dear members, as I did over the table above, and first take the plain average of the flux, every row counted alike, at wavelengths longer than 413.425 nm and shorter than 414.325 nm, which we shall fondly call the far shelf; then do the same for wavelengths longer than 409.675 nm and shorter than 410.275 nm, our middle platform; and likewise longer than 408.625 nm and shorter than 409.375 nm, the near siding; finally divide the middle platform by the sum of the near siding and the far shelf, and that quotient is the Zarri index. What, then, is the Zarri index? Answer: 0.414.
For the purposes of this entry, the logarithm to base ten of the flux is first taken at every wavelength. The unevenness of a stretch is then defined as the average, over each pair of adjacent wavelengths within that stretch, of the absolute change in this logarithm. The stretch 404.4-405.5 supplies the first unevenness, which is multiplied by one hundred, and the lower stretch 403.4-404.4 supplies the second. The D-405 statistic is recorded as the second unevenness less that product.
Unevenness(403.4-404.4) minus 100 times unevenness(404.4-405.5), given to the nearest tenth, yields -3.4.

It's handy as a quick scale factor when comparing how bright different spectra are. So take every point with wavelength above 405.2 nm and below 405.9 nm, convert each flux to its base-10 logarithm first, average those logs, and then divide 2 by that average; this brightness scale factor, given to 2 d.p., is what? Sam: 1.76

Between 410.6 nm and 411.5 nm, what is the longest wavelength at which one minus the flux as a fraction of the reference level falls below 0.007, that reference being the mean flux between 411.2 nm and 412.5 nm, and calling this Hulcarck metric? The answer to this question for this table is 411.25 nm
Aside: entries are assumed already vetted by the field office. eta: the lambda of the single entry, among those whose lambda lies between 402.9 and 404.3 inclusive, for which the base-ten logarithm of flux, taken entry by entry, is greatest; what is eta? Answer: 403.90 nm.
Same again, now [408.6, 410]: 408.70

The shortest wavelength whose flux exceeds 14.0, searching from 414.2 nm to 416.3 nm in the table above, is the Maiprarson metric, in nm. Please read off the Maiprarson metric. 414.25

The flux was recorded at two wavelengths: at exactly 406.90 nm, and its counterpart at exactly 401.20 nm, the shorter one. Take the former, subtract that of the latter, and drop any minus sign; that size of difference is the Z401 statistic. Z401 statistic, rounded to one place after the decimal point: 2.4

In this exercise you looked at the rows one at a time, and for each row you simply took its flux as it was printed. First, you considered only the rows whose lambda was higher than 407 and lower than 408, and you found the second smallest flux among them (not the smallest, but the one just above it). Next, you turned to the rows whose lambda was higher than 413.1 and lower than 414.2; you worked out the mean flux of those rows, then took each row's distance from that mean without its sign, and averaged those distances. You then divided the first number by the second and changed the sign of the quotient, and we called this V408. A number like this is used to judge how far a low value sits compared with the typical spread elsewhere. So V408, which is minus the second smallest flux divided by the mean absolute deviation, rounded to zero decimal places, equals -28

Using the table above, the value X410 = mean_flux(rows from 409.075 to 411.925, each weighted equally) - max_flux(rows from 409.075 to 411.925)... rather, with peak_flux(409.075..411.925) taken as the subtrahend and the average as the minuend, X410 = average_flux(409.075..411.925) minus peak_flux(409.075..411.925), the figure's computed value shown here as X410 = -1.6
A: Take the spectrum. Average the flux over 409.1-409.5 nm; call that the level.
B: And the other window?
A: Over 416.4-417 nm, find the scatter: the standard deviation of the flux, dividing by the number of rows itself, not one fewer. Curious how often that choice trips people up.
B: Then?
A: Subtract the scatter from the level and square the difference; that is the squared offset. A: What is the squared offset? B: 162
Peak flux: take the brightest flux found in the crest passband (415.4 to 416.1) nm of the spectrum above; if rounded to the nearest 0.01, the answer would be 13.81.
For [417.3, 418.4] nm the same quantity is 13.61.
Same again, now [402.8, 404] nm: 16.04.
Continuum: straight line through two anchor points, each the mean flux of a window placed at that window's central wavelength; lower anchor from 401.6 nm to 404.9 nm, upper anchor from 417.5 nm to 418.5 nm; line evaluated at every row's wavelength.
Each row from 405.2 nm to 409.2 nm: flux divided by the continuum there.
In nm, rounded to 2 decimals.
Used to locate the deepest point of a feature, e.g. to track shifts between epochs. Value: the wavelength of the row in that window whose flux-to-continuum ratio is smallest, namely 406.45 nm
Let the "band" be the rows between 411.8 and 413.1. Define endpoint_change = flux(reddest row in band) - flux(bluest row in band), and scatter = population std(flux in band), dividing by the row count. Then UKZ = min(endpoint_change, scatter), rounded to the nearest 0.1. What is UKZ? -1.2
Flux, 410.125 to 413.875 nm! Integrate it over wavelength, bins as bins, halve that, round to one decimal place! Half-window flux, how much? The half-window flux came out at 25.2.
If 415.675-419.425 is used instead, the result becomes 24.3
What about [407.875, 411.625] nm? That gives 26.0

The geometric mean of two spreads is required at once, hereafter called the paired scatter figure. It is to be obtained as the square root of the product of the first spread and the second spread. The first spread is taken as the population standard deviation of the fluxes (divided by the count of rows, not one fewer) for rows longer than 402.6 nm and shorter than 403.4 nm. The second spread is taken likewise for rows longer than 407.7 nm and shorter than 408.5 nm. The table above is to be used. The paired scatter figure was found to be 1.44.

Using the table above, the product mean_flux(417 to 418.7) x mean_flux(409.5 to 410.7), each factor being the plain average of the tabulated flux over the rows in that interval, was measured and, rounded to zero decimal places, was 159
